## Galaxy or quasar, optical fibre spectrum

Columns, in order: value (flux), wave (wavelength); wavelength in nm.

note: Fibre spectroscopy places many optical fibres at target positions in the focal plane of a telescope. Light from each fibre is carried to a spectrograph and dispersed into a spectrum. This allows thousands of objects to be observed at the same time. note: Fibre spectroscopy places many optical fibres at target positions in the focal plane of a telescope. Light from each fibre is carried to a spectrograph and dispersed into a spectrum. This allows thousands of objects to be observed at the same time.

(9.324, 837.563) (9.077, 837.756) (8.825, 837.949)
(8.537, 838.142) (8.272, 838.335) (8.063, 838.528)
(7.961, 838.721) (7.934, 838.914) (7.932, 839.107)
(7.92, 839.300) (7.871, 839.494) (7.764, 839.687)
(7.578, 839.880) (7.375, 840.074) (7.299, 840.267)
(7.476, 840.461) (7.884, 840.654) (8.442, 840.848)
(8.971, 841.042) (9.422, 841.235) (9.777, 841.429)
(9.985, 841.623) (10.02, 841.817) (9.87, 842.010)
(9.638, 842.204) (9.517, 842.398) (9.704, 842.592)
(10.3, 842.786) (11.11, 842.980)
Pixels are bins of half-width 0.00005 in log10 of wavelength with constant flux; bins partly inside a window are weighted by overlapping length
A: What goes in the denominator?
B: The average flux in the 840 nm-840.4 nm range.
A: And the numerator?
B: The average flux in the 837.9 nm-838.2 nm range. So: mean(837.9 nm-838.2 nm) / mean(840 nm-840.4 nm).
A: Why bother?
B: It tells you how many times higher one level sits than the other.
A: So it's 1.18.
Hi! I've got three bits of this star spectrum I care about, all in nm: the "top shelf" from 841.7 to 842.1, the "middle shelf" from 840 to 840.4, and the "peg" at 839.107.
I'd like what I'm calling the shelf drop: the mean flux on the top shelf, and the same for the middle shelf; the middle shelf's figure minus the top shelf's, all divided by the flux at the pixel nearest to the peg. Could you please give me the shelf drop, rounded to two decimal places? -0.33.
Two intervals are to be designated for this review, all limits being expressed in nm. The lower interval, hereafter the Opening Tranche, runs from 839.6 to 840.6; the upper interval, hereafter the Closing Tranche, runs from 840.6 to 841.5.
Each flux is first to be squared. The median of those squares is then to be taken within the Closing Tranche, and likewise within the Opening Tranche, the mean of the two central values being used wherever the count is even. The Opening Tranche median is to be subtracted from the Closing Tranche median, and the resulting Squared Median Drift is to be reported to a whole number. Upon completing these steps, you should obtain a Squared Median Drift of 25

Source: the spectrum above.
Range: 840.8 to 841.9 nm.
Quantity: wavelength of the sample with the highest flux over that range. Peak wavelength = 841.817 nm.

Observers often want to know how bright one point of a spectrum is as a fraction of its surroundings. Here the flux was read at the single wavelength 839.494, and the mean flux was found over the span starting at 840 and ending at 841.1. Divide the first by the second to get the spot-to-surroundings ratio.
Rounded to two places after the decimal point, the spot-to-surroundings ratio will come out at 1.00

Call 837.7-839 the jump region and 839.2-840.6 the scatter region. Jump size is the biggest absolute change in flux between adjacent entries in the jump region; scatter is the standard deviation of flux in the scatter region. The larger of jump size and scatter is 0.29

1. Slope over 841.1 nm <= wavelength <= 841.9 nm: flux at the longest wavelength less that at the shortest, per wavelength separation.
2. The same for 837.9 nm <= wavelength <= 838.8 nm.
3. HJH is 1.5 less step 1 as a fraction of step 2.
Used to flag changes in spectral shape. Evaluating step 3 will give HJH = 2.4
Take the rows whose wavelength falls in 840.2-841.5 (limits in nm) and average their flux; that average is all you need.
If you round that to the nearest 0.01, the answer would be 8.47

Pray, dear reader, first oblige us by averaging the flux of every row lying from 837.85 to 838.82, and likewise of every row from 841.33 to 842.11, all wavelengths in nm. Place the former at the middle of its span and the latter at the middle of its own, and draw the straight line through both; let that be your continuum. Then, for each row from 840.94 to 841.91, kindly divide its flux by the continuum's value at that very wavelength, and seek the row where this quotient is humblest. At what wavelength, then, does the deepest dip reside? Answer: 841.042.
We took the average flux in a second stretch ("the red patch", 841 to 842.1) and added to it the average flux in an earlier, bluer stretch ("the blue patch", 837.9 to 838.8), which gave 18.0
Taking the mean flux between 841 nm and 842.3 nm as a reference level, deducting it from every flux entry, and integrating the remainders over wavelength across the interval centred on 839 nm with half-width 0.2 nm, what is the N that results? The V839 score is -0.7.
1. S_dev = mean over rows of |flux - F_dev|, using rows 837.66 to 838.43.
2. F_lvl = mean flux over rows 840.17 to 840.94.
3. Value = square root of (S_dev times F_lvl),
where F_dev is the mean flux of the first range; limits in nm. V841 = 1.5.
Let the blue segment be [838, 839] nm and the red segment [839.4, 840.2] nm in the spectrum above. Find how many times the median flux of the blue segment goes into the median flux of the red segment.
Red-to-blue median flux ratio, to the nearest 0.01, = 0.95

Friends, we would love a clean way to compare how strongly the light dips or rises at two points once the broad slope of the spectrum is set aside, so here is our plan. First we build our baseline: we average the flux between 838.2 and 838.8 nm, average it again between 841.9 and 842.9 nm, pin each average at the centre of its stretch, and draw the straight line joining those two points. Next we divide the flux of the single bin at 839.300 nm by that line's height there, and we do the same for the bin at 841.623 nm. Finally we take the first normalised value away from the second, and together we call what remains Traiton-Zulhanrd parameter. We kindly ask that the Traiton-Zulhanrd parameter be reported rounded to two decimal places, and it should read 0.12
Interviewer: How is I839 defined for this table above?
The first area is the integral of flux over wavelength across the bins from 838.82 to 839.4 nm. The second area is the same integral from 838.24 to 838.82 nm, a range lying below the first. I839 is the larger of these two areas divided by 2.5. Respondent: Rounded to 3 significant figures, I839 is 1.88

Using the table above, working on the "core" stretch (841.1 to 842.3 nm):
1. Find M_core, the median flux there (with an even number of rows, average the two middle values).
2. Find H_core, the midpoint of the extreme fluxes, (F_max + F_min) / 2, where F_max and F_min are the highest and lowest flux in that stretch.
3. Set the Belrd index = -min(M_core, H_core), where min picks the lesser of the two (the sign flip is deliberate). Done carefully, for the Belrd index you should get -9.7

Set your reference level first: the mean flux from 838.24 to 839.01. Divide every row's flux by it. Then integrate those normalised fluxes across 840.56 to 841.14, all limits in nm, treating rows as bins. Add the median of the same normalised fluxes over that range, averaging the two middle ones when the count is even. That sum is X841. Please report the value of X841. 1.7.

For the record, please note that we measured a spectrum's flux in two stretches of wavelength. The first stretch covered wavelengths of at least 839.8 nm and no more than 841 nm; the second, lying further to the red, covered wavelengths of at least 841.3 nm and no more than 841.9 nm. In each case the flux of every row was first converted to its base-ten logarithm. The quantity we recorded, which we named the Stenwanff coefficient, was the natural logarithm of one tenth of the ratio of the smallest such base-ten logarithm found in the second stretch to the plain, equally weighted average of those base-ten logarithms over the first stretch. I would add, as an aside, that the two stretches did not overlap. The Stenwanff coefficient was -2.19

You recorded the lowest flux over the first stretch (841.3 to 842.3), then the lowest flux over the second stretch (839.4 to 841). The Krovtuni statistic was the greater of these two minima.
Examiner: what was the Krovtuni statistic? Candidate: 9.6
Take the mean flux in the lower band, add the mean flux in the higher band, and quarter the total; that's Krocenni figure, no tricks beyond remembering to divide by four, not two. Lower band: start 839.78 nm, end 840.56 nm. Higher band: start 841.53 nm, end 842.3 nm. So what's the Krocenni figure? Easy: 4.3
